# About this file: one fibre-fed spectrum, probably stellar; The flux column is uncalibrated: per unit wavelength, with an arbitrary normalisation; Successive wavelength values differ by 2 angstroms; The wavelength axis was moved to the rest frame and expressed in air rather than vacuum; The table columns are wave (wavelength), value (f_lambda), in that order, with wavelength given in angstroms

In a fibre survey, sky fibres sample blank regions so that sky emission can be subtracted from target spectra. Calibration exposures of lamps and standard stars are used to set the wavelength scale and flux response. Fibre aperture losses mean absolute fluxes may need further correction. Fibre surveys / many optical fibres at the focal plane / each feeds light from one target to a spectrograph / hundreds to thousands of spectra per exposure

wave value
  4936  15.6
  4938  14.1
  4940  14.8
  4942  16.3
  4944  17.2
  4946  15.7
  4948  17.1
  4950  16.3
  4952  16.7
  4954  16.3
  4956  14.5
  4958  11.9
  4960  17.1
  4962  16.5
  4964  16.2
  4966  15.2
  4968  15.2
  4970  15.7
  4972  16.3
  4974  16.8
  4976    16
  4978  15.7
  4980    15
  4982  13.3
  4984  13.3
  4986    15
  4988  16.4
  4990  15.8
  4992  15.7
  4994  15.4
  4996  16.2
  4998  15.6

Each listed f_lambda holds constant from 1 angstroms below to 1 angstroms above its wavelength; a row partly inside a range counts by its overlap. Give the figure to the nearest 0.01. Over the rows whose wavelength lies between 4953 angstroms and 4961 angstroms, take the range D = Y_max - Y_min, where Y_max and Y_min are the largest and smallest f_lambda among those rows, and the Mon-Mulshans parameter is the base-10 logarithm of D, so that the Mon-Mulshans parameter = 0.72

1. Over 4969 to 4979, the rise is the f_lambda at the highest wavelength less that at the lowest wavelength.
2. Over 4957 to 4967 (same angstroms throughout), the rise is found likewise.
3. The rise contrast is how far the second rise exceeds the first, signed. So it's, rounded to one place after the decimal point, 3.3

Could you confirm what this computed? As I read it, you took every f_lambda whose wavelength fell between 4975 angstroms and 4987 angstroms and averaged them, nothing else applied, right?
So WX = 14.7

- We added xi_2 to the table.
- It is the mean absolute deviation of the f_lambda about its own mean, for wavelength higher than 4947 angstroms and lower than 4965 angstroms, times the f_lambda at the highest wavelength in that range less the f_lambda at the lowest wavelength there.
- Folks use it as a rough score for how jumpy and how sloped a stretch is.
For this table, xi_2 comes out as -1.1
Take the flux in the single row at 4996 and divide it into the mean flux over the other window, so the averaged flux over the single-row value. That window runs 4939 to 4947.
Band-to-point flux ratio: 0.99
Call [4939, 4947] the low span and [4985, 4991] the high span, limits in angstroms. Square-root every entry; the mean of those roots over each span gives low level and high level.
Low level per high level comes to 1.01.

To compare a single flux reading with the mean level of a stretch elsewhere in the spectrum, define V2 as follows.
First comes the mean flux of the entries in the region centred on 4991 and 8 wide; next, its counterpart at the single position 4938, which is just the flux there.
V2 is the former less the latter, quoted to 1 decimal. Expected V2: 1.7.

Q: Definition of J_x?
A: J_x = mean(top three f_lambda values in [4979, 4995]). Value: 16.0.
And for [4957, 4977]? 16.8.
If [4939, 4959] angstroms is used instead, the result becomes 17.0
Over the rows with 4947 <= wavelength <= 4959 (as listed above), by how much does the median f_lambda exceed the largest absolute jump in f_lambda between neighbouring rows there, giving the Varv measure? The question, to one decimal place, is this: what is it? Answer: 13.7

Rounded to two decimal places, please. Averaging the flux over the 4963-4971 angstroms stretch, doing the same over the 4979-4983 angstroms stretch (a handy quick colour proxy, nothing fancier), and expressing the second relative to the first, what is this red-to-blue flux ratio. 0.91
